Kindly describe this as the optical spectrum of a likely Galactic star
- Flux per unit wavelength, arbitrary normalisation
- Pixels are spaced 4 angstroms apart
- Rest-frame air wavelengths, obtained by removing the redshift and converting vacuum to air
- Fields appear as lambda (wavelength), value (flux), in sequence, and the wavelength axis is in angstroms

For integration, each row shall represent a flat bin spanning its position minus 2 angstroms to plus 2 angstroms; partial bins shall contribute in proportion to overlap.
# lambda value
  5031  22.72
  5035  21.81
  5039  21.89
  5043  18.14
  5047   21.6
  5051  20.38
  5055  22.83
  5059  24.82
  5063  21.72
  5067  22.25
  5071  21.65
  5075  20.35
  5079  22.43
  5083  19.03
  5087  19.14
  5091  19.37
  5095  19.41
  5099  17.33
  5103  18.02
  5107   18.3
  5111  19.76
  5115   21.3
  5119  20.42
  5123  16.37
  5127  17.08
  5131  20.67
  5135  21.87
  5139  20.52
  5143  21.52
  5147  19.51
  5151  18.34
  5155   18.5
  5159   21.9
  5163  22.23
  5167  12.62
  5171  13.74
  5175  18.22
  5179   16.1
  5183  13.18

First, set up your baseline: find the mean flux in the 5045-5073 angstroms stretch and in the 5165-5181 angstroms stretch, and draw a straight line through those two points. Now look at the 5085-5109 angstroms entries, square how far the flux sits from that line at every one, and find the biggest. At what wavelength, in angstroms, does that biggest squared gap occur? 5099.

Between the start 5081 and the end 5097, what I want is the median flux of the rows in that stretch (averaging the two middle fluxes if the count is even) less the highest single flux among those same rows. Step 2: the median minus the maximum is -0.2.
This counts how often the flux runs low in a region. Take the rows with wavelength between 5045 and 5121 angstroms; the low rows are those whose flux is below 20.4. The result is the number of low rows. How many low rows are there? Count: 10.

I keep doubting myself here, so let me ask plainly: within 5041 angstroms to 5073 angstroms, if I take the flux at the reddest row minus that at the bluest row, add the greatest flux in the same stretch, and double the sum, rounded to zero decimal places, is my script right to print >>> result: 57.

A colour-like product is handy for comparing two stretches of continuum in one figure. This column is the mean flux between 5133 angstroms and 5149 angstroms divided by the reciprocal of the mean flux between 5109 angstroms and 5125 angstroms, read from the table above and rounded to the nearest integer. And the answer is 406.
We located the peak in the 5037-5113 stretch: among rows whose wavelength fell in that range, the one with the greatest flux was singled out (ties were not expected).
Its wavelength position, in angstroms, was 5059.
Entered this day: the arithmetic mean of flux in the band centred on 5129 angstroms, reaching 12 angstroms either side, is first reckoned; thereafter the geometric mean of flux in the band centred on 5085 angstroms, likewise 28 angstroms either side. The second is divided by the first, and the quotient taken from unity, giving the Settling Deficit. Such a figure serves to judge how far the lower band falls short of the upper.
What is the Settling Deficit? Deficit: -0.035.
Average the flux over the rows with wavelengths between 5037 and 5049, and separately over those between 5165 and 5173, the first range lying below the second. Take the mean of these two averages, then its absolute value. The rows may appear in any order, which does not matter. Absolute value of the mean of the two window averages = 16.9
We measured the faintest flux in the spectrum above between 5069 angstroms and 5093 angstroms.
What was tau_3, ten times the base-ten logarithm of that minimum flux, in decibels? 12.79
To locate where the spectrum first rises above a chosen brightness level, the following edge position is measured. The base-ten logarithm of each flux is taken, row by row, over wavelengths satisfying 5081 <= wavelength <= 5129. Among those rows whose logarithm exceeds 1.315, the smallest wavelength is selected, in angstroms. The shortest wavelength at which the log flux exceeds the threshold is 5115 angstroms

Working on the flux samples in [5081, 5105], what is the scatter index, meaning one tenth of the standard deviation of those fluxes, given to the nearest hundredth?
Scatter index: 0.08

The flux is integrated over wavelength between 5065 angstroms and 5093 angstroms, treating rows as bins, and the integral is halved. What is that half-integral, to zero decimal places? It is 288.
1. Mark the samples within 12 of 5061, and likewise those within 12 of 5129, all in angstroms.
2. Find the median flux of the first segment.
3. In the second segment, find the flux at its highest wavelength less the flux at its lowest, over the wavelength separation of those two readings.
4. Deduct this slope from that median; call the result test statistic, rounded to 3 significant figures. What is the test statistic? 22.0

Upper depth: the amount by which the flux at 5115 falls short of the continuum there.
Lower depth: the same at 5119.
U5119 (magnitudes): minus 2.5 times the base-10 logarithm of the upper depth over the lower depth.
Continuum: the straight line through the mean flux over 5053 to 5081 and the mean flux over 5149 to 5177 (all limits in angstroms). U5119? -1.0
